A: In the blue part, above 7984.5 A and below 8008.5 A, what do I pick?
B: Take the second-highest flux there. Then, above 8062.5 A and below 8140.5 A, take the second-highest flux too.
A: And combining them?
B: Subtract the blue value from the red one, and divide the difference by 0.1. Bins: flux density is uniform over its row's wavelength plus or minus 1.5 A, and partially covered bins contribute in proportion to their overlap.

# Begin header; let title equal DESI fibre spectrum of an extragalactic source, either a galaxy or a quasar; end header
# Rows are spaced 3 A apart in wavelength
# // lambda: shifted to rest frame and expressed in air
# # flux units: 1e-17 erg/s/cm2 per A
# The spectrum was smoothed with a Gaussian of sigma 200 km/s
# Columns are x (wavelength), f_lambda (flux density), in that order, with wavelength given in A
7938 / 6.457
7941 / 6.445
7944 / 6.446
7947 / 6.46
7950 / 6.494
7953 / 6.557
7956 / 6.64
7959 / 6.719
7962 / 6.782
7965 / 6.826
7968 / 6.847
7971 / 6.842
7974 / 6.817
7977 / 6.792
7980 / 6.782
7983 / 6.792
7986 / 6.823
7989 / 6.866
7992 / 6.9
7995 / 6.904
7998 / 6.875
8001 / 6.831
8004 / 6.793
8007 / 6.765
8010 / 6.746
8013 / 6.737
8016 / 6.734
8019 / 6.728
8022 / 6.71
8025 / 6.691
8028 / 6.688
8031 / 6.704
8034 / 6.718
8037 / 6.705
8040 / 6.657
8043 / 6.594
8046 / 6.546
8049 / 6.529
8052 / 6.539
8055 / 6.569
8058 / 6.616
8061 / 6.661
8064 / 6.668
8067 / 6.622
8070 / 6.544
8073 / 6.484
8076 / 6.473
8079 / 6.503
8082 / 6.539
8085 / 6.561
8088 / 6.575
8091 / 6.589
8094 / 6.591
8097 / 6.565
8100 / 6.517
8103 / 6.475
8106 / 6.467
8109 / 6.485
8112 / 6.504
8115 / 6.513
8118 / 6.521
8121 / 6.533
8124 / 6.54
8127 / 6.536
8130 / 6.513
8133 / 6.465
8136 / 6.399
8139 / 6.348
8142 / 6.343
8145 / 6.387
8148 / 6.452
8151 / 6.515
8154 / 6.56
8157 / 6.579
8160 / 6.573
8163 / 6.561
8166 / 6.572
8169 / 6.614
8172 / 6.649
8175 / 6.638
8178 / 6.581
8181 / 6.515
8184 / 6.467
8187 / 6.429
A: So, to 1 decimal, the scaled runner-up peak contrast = -2.8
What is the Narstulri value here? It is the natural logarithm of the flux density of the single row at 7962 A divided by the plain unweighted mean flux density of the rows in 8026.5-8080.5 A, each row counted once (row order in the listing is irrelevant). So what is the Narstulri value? 0.027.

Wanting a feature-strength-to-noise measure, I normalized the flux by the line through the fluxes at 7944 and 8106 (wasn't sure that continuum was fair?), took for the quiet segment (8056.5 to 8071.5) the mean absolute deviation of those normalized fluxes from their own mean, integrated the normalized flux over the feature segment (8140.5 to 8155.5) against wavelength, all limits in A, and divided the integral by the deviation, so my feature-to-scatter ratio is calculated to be 2842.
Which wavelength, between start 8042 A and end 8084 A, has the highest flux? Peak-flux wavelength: 8064 A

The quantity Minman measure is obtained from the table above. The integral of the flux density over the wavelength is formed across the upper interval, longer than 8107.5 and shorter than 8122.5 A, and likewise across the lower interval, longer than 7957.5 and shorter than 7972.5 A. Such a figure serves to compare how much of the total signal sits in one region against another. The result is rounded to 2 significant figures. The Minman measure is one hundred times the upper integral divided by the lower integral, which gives 96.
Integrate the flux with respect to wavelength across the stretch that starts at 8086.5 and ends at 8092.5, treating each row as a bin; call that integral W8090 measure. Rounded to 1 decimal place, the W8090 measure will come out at 39.5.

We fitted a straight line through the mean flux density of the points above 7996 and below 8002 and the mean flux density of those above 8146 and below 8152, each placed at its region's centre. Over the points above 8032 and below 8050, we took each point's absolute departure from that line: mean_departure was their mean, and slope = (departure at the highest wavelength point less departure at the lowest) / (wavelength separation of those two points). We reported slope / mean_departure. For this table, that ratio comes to 0.08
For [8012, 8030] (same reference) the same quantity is 0.01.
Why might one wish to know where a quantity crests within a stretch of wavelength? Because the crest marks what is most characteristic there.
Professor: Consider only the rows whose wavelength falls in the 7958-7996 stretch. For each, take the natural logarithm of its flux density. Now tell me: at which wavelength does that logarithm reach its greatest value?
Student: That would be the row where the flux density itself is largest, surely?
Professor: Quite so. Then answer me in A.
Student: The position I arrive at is 7995 A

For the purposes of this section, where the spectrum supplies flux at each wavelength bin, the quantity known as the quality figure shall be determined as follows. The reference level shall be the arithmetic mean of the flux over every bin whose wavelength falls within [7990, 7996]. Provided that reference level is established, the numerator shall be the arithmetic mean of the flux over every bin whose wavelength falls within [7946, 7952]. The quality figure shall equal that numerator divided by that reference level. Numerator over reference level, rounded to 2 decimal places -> 0.94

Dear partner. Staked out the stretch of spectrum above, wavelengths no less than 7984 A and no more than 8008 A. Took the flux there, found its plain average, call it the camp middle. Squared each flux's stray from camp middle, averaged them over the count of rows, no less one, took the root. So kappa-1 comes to 0.047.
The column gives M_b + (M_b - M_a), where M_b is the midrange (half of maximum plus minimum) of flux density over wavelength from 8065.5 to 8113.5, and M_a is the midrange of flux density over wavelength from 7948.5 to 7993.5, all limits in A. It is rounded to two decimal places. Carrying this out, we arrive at 6.39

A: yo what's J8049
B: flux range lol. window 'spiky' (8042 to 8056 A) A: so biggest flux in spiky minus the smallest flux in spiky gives 0.065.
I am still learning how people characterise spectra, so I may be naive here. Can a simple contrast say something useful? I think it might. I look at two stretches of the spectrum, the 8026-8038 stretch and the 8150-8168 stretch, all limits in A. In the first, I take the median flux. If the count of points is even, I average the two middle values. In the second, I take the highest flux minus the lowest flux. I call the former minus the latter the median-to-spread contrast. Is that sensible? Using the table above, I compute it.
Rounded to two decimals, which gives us 6.64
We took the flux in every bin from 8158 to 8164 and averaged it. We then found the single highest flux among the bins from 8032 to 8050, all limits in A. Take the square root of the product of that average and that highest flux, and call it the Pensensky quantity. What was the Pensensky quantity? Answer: 6.64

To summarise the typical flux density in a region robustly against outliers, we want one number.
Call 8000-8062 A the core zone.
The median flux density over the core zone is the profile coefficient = 6.70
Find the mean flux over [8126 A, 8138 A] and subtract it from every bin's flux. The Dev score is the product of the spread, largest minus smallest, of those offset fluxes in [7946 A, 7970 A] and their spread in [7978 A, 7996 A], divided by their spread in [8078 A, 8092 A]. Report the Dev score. 0.55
